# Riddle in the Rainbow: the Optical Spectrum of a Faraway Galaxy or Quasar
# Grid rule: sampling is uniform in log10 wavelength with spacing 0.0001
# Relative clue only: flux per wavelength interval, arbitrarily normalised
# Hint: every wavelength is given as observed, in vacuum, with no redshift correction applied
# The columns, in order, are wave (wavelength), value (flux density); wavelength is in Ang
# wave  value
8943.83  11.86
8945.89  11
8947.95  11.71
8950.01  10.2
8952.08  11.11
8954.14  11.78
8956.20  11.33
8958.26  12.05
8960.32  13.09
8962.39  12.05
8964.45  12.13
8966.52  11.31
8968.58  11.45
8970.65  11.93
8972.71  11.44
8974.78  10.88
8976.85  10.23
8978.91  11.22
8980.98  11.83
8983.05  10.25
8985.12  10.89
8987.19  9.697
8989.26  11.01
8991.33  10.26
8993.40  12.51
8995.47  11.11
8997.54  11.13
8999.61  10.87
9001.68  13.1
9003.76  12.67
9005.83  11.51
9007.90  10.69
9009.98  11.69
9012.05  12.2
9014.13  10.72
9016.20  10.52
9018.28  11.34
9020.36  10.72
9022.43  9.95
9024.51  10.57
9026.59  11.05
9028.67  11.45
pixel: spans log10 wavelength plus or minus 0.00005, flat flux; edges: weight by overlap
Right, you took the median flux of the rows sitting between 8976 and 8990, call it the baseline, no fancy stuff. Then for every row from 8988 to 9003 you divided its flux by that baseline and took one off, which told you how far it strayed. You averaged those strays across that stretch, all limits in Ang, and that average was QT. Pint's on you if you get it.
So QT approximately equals 0.049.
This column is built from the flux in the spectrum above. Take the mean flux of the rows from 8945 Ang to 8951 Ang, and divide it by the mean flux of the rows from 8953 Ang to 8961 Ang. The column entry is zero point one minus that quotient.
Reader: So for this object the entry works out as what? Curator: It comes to -0.81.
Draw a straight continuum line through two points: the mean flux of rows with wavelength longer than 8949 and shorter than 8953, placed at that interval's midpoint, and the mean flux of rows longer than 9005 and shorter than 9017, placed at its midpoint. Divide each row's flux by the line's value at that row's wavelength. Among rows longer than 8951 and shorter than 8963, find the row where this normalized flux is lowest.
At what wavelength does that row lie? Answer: 8952.08 Ang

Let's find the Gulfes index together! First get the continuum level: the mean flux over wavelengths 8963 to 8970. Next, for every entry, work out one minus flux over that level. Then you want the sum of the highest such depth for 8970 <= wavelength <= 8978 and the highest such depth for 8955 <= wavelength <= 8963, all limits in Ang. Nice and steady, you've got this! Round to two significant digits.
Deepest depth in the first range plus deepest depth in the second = 0.15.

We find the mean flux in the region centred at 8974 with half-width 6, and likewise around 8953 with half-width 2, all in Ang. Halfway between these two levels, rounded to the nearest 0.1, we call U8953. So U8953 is 11.3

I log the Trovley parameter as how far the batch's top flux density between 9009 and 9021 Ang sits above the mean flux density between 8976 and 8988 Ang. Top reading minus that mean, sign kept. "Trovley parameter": 1.5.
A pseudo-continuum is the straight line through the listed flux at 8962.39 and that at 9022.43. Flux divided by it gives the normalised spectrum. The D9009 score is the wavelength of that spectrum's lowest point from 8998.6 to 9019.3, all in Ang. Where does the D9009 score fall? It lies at 8999.61 Ang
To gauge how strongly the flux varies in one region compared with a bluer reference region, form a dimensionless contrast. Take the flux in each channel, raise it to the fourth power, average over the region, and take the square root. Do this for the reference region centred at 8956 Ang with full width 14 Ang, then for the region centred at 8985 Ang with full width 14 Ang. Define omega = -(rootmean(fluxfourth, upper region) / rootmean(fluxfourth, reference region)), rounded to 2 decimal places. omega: -0.84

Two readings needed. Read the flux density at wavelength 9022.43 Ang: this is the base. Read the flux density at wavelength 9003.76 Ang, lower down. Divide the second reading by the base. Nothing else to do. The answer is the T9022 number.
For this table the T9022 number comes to 1.27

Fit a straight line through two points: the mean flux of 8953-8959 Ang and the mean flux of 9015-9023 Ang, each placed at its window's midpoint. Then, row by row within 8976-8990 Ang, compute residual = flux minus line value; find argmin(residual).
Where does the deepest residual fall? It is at 8987.19 Ang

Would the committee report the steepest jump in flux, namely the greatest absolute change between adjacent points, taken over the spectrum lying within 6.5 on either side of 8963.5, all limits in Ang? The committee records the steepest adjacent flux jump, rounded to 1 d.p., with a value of 1.0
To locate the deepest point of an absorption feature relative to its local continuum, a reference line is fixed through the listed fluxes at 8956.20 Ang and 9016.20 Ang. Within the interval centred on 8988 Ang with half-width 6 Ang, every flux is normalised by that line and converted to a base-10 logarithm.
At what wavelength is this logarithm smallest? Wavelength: 8987.19 Ang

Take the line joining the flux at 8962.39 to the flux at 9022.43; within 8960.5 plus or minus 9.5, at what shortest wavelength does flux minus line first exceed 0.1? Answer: 8960.32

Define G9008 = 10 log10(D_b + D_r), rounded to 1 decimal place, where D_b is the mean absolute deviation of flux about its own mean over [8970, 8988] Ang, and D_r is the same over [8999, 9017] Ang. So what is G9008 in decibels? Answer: 1.4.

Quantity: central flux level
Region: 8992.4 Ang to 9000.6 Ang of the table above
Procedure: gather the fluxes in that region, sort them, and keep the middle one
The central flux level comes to 11.1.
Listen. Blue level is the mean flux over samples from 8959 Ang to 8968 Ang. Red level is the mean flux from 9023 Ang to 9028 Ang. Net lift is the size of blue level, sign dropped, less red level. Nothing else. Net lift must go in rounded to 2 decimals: 1.34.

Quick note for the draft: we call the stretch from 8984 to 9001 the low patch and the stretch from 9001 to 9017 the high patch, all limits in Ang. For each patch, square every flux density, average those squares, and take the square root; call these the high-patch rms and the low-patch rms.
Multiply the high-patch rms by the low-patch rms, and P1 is 128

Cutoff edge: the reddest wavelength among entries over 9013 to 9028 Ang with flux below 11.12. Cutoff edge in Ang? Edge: 9026.59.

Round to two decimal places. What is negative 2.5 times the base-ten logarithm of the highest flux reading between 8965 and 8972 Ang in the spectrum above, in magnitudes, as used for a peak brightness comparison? -2.69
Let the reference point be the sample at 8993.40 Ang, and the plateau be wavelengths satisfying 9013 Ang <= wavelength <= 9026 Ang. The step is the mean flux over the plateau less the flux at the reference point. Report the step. -1.9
